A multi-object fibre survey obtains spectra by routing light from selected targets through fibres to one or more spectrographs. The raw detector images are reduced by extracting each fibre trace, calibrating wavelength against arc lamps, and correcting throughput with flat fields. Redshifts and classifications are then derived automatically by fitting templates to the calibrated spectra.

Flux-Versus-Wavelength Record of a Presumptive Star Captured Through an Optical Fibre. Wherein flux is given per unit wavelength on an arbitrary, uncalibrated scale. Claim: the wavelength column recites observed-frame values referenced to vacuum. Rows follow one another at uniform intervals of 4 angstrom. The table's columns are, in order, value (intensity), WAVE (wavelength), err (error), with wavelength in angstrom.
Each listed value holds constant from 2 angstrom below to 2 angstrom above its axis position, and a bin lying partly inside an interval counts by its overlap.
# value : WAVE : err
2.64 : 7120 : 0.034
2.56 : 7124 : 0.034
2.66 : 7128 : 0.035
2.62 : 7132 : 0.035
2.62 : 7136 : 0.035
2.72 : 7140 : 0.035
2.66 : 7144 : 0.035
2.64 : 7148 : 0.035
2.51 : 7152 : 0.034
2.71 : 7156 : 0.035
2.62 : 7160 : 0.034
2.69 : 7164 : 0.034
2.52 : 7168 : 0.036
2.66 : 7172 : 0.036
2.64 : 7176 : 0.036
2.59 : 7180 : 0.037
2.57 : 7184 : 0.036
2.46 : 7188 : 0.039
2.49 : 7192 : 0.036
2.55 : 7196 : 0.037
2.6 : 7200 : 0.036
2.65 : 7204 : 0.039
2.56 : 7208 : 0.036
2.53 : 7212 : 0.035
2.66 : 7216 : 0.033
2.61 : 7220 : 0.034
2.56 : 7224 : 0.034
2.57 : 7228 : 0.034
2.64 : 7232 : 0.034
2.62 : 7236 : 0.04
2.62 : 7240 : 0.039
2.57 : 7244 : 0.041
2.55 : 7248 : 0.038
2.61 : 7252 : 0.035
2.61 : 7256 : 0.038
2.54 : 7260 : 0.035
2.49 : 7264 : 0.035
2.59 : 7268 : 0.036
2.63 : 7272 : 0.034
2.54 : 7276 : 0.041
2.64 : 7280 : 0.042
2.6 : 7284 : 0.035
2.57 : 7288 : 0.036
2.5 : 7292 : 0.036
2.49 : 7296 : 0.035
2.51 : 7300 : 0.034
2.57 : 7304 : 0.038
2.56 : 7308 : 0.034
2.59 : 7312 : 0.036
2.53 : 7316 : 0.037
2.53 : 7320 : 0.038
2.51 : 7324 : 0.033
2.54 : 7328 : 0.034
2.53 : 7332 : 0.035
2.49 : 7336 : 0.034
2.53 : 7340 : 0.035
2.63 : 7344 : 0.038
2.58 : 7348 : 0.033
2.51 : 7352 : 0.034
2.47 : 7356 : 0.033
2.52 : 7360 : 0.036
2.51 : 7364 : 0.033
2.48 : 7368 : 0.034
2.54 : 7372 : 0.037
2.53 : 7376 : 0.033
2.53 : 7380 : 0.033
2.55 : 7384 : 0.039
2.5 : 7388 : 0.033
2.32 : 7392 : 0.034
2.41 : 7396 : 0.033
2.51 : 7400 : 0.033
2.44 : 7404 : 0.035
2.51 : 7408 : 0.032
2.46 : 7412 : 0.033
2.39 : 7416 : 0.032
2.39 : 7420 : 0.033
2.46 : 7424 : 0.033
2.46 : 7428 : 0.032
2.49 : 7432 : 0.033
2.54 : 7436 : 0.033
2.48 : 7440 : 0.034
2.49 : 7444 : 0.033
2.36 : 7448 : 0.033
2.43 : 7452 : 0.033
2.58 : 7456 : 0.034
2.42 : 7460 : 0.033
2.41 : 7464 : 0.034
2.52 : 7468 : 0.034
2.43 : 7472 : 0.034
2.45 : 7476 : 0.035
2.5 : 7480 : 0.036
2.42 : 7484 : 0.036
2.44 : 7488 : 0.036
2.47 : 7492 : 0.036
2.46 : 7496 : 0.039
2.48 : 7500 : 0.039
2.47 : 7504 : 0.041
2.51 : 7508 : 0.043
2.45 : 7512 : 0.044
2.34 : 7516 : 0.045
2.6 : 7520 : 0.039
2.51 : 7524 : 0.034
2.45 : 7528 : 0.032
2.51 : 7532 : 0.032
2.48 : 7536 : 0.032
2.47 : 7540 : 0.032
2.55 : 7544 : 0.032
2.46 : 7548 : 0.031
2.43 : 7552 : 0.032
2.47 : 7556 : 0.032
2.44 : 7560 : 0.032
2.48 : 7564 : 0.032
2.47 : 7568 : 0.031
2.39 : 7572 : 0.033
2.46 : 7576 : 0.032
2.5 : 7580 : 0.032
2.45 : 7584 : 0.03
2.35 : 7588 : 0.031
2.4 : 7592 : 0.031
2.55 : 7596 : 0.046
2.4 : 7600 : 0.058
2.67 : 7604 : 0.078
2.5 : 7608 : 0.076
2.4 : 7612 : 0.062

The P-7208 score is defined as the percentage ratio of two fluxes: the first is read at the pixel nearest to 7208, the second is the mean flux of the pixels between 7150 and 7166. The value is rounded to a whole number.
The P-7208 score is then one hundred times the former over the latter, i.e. 97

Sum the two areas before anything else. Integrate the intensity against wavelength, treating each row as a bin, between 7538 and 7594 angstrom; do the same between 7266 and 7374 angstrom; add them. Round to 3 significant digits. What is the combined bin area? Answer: 412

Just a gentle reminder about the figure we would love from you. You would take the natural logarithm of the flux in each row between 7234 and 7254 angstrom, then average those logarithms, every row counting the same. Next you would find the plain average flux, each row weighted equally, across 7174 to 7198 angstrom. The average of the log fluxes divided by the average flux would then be 0.374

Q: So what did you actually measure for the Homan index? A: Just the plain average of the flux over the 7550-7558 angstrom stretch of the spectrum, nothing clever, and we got 2.45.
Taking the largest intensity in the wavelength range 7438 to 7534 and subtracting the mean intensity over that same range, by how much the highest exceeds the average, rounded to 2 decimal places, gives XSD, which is 0.13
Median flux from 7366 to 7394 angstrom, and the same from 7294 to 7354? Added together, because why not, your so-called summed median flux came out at 5.06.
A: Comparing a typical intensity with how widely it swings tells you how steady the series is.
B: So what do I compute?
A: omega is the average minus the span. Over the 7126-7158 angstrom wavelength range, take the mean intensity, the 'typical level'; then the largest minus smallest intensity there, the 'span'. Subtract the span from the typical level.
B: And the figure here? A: 2.43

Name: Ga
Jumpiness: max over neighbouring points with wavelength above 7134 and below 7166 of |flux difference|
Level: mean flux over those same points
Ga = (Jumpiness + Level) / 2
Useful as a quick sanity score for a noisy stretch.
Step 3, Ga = 1.42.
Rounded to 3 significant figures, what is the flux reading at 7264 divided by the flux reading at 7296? 1.00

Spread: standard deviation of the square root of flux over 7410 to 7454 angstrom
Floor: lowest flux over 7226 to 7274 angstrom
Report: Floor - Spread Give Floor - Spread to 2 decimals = 2.47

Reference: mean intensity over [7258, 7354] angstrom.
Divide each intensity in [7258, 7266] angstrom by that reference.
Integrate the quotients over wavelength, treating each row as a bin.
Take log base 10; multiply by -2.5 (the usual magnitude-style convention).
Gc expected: -2.24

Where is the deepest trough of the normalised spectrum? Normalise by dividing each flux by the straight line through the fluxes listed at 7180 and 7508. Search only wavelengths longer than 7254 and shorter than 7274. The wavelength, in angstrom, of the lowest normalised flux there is 7264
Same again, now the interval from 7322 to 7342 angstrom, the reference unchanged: 7336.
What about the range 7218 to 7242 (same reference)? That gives 7224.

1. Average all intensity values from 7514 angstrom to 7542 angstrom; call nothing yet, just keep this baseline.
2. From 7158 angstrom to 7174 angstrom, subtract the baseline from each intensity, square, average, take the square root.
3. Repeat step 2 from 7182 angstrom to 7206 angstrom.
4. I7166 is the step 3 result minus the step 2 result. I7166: -0.06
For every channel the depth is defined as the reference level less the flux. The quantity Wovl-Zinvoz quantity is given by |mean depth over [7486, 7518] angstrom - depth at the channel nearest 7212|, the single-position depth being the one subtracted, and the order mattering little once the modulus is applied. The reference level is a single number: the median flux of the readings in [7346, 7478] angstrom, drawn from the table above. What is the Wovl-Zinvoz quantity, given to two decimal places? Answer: 0.08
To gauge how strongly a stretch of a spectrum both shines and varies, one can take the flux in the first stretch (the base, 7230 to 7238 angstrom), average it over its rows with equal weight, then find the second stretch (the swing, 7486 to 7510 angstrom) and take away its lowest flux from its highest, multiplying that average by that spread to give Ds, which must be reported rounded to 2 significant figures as 0.18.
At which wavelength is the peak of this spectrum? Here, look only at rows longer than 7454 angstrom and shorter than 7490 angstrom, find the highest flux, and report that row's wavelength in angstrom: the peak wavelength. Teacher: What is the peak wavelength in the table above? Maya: 7456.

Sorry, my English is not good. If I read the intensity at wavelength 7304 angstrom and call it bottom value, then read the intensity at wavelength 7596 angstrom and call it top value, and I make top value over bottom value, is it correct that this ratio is 0.992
